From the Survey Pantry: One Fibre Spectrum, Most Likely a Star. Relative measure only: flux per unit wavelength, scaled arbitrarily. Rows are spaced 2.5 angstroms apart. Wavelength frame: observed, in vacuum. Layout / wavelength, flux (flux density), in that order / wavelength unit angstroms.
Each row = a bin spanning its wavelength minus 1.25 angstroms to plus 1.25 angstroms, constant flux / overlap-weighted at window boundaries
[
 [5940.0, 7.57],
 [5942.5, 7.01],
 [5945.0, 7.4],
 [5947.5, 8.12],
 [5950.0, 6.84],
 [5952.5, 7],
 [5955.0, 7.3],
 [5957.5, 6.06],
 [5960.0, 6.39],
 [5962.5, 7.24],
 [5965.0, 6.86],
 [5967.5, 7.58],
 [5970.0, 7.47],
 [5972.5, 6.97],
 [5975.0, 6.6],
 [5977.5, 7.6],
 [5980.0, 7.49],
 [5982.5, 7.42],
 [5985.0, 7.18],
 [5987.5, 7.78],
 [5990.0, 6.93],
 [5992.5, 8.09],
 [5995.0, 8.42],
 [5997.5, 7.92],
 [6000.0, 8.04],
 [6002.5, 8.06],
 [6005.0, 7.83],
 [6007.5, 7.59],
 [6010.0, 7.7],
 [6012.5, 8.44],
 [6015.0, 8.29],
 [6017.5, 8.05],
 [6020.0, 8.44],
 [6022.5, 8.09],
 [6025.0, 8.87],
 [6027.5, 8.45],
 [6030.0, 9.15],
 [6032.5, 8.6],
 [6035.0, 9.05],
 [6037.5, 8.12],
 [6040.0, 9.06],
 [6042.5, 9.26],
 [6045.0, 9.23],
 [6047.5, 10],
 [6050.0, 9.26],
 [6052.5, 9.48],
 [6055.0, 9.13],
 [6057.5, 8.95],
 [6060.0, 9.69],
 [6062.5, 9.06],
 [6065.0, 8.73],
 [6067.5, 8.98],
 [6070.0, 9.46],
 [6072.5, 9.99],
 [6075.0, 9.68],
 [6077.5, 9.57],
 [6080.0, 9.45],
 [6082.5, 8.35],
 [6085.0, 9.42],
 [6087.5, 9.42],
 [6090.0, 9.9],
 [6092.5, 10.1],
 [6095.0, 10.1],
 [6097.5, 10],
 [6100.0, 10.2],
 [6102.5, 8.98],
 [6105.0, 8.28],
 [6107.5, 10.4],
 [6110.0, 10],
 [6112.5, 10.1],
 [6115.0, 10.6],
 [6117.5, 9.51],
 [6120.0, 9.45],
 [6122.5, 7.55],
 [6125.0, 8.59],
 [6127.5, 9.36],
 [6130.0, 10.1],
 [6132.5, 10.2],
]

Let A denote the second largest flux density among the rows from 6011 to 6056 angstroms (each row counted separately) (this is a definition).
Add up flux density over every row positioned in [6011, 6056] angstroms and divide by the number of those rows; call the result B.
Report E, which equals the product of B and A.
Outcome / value 84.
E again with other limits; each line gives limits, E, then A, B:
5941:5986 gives 54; 7.6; 7.1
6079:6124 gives 99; 10.4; 9.5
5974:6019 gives 65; 8.42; 7.7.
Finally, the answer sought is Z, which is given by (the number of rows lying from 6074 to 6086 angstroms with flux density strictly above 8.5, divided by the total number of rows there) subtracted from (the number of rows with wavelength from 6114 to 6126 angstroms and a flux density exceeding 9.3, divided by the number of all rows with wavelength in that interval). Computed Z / -0.2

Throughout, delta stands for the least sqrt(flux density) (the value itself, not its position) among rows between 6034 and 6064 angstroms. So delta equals 2.85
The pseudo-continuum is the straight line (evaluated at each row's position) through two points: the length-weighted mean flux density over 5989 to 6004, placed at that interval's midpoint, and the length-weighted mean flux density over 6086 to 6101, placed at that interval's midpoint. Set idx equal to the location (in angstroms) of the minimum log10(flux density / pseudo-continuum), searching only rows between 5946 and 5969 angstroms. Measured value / 5957.5 angstroms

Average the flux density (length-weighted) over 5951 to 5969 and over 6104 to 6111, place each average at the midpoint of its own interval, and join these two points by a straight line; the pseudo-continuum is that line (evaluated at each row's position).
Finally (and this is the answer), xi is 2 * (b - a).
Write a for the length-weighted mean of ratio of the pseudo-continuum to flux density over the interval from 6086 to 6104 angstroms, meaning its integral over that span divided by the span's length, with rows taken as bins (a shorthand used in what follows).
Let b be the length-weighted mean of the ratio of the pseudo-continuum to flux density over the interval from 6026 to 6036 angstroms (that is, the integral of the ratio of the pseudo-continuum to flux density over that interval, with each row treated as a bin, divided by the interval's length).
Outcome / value -0.05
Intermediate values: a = 0.96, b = 0.93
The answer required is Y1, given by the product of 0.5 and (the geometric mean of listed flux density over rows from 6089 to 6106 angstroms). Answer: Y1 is 4.8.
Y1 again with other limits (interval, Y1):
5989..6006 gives 3.9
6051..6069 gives 4.6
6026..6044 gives 4.4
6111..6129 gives 4.6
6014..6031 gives 4.2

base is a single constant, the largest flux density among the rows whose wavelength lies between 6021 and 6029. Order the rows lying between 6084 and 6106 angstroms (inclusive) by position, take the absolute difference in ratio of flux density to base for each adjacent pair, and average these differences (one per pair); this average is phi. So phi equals 0.041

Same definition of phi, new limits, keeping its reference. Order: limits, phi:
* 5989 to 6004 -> 0.048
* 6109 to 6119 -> 0.064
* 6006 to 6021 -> 0.037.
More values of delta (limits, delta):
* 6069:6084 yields 2.89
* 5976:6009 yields 2.63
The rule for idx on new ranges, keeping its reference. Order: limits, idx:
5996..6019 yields 6007.5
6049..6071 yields 6065.0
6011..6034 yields 6022.5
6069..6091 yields 6082.5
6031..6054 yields 6037.5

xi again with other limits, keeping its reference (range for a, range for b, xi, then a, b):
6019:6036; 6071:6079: -0.03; 0.94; 0.93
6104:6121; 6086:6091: -0.07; 0.99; 0.96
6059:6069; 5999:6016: 0.02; 0.97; 0.98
